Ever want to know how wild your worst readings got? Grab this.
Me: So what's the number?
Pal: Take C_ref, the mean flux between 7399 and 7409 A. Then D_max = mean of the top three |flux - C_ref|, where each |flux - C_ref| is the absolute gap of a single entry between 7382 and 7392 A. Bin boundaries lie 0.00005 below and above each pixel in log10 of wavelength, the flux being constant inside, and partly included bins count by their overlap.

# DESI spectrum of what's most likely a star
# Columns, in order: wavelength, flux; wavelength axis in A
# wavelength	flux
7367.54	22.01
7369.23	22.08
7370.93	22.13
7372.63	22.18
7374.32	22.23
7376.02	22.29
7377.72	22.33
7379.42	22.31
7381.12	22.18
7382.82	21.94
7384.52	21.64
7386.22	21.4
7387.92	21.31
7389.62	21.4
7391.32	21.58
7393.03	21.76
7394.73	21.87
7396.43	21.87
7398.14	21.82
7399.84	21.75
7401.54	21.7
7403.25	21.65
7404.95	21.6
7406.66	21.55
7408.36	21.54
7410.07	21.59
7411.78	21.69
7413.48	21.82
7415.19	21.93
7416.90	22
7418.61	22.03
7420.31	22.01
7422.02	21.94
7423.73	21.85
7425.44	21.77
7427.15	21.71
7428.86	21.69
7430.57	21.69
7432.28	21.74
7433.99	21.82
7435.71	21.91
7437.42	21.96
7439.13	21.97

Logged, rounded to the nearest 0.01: 0.29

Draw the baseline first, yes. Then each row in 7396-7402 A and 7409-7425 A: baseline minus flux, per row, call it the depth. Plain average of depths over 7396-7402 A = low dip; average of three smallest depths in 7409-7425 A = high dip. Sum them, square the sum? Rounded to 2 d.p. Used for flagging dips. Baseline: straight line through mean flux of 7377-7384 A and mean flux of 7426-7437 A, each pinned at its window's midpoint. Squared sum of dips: 0.01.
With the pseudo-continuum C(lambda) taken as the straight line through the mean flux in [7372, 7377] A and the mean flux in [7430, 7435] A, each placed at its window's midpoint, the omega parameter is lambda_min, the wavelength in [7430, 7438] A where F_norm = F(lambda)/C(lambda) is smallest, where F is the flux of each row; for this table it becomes 7430.57 A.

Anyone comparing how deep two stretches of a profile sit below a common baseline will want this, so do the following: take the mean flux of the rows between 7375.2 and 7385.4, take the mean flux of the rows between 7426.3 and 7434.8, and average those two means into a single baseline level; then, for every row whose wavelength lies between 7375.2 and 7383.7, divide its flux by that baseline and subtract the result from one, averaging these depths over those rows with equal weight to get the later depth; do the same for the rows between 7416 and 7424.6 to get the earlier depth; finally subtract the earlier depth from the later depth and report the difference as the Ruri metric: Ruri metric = -0.011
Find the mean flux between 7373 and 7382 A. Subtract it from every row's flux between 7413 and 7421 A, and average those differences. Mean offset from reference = -0.31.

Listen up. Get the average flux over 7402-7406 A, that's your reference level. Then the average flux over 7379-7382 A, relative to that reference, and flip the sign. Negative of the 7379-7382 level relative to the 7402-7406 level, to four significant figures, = -1.029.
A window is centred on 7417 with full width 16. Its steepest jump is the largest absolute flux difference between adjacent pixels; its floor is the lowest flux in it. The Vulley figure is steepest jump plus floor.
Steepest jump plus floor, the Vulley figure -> 21.7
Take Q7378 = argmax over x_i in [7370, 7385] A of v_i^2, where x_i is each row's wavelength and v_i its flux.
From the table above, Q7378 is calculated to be 7377.72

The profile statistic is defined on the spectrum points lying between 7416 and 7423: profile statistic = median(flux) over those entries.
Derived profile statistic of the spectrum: 22.0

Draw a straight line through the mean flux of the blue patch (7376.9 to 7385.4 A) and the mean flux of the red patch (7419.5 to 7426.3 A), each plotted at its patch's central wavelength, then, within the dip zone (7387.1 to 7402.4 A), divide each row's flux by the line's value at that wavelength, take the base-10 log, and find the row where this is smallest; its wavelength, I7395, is 7387.92 A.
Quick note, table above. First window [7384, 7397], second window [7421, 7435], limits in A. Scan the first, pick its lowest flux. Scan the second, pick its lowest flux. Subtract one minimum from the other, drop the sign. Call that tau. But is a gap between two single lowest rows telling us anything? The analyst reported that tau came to 0.38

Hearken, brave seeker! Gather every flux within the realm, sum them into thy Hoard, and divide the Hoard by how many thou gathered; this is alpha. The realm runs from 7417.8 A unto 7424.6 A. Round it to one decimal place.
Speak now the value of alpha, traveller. 22.0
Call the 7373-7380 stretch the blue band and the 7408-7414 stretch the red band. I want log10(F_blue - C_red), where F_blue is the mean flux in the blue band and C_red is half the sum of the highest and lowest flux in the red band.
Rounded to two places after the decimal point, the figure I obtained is -0.21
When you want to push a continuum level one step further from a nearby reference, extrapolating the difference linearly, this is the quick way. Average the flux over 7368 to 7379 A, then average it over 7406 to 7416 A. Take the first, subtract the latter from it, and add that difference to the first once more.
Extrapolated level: 22.7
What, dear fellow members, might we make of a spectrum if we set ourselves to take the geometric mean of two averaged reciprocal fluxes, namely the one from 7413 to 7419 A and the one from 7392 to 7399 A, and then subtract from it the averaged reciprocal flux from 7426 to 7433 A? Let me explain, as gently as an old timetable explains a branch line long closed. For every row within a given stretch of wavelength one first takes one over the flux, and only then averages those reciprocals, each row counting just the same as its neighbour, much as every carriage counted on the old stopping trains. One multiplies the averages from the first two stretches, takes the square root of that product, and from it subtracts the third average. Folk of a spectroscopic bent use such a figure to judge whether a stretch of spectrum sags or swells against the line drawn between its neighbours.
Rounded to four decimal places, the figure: -0.0004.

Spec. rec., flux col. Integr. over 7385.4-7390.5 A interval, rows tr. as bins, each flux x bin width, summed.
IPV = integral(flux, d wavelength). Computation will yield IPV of 109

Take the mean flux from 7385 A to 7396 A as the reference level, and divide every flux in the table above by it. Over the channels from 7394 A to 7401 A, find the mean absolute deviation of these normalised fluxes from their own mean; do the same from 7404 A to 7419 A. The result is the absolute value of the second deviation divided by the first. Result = 4.1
